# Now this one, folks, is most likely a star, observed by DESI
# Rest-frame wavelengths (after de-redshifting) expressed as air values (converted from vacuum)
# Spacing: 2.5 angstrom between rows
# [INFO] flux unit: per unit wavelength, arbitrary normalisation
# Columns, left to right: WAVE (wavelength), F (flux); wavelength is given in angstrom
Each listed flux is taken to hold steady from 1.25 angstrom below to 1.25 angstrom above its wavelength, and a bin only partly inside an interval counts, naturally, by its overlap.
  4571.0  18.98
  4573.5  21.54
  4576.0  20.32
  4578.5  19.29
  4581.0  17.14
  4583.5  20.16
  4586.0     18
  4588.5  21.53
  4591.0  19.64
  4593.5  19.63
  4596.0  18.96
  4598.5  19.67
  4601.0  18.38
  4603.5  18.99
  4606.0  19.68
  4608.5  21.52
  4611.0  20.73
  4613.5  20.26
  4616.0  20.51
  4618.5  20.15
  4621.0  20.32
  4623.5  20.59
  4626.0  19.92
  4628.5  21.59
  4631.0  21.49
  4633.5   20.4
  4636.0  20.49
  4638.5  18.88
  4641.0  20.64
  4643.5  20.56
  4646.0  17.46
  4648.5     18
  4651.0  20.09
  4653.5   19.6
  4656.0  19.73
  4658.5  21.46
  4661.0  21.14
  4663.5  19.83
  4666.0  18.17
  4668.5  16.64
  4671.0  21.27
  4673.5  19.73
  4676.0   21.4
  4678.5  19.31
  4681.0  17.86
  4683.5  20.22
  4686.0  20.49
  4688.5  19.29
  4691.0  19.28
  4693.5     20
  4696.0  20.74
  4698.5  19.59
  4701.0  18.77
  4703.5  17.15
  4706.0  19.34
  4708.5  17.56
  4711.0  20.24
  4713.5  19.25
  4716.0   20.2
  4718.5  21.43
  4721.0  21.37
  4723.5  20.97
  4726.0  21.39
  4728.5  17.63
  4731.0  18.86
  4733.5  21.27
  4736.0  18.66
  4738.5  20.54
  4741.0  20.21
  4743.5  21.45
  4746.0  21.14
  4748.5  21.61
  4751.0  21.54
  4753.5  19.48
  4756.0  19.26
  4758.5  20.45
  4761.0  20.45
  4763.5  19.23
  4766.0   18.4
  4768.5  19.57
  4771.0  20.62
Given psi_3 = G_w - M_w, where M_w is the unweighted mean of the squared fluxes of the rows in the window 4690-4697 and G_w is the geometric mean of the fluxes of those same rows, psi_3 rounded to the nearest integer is -381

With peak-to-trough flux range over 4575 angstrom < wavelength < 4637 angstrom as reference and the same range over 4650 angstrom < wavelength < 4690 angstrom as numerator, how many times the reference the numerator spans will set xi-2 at 1.1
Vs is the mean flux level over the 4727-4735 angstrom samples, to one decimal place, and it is 19.3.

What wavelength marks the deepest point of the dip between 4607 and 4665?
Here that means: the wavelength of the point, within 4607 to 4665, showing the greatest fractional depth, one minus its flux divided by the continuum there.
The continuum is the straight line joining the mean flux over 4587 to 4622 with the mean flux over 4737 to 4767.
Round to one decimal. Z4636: 4646.0 angstrom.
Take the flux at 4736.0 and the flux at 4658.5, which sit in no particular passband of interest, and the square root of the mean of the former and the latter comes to 4.48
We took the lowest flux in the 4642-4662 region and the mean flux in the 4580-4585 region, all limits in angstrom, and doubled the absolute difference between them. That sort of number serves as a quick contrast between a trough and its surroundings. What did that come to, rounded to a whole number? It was 2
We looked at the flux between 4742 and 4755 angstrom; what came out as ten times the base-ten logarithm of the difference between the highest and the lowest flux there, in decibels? 3.3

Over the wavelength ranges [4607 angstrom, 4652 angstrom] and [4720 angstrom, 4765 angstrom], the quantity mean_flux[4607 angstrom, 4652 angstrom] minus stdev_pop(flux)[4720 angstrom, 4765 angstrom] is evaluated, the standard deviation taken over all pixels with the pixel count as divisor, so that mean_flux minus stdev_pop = 19.05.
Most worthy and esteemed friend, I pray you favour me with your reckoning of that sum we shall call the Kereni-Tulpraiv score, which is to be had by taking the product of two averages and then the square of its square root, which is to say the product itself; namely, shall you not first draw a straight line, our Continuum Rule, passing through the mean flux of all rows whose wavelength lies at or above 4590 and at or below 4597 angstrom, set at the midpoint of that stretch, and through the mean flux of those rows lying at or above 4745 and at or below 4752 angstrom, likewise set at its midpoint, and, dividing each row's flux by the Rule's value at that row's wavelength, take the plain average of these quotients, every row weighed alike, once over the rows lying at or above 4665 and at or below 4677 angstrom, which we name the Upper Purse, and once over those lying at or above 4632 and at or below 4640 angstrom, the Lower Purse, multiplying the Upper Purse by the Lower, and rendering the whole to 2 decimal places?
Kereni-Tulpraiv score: 0.95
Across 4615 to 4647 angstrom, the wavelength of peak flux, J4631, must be 4628.5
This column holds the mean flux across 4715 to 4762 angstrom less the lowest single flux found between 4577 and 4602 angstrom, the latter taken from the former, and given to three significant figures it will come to 3.28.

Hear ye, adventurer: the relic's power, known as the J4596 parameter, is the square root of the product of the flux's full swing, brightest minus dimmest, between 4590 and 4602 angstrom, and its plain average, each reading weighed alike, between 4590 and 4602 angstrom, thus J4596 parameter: 5.0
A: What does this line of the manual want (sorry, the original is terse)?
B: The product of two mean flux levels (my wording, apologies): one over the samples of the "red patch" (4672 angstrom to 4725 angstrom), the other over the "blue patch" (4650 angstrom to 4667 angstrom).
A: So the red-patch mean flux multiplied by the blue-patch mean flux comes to 395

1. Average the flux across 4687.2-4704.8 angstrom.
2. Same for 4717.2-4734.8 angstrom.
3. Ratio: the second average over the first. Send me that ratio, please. 1.06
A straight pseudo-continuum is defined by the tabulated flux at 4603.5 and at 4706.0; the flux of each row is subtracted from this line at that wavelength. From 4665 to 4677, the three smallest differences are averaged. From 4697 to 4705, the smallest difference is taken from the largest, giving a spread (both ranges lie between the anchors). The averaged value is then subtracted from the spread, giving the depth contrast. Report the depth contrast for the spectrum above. 4.0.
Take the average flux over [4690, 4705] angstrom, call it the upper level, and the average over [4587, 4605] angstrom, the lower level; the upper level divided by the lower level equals 0.99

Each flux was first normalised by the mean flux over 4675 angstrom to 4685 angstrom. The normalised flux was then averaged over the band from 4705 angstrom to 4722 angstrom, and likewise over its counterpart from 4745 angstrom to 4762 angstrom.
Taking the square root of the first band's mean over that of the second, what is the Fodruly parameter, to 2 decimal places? 0.98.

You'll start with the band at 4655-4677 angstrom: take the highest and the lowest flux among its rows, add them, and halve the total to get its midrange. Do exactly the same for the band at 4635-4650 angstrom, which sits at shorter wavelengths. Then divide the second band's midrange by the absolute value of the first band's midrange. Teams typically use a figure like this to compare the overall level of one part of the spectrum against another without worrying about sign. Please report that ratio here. 1.00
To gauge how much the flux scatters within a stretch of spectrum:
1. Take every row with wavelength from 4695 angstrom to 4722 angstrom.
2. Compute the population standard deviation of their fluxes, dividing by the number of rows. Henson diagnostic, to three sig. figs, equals 1.33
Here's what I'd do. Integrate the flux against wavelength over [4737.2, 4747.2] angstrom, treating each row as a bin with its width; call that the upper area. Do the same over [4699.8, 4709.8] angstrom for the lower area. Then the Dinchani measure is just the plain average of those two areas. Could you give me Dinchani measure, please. 195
